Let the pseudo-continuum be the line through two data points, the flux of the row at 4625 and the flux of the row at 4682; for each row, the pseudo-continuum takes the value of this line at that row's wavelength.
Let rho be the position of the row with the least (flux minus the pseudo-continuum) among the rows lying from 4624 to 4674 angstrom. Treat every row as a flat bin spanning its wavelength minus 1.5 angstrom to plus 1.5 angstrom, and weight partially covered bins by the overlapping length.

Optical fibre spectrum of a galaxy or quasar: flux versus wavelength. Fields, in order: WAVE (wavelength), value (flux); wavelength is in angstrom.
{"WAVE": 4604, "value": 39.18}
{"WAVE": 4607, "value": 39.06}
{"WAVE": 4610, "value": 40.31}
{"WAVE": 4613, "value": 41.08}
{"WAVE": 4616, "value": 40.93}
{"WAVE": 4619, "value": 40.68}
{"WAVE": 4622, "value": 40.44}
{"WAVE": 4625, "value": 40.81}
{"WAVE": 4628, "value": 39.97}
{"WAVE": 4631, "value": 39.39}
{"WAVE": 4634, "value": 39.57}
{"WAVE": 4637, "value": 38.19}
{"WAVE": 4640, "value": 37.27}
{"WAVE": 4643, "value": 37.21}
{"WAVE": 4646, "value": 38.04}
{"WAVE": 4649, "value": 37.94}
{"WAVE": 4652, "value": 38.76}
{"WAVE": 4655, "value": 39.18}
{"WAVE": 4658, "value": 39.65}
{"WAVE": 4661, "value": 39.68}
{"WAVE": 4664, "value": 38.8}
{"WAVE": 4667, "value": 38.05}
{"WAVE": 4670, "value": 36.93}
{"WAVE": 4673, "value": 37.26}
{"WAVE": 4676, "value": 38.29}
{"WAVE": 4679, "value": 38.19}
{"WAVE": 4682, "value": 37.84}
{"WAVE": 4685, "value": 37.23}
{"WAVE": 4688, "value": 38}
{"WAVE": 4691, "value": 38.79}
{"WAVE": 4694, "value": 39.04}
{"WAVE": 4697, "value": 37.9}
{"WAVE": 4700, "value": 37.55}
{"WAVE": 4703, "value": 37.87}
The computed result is 4640 angstrom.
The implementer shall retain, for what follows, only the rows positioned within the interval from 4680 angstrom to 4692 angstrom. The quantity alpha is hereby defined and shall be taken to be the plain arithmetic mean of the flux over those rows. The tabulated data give 38.0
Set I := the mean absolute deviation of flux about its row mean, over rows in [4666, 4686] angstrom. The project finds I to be 0.47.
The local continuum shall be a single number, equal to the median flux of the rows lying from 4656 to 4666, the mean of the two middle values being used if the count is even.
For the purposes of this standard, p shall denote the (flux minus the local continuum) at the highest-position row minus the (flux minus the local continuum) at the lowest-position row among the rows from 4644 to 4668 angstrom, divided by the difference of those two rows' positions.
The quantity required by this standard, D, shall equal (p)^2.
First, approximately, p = 0.00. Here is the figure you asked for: 0.000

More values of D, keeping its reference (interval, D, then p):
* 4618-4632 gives 0.012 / -0.11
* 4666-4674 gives 0.017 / -0.13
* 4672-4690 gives 0.002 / 0.05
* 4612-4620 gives 0.004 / -0.07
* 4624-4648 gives 0.017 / -0.13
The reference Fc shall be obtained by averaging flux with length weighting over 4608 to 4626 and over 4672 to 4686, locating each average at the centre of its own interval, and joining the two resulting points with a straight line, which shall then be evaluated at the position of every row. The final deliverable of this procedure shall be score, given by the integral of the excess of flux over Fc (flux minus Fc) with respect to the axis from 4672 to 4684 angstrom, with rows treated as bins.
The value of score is 1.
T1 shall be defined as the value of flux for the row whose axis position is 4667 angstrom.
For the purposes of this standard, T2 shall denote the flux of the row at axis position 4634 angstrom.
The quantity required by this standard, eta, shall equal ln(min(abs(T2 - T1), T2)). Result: 0.42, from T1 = 38.05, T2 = 39.57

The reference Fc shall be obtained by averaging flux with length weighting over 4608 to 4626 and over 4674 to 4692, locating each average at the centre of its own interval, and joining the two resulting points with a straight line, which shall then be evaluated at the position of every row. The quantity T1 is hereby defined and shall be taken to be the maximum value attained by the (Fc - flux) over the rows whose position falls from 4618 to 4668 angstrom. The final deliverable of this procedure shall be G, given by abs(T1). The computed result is 2.5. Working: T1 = 2.47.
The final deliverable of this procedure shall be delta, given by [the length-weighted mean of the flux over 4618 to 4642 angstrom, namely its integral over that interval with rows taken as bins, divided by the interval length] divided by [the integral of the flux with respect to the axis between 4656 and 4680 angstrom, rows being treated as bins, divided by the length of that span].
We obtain 1.028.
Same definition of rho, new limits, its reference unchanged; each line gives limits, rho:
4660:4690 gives 4670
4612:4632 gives 4631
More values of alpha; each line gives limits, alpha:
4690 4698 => 38.6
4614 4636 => 40.3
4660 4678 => 38.2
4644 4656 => 38.5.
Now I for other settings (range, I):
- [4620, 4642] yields 0.94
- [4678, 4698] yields 0.46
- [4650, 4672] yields 0.70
